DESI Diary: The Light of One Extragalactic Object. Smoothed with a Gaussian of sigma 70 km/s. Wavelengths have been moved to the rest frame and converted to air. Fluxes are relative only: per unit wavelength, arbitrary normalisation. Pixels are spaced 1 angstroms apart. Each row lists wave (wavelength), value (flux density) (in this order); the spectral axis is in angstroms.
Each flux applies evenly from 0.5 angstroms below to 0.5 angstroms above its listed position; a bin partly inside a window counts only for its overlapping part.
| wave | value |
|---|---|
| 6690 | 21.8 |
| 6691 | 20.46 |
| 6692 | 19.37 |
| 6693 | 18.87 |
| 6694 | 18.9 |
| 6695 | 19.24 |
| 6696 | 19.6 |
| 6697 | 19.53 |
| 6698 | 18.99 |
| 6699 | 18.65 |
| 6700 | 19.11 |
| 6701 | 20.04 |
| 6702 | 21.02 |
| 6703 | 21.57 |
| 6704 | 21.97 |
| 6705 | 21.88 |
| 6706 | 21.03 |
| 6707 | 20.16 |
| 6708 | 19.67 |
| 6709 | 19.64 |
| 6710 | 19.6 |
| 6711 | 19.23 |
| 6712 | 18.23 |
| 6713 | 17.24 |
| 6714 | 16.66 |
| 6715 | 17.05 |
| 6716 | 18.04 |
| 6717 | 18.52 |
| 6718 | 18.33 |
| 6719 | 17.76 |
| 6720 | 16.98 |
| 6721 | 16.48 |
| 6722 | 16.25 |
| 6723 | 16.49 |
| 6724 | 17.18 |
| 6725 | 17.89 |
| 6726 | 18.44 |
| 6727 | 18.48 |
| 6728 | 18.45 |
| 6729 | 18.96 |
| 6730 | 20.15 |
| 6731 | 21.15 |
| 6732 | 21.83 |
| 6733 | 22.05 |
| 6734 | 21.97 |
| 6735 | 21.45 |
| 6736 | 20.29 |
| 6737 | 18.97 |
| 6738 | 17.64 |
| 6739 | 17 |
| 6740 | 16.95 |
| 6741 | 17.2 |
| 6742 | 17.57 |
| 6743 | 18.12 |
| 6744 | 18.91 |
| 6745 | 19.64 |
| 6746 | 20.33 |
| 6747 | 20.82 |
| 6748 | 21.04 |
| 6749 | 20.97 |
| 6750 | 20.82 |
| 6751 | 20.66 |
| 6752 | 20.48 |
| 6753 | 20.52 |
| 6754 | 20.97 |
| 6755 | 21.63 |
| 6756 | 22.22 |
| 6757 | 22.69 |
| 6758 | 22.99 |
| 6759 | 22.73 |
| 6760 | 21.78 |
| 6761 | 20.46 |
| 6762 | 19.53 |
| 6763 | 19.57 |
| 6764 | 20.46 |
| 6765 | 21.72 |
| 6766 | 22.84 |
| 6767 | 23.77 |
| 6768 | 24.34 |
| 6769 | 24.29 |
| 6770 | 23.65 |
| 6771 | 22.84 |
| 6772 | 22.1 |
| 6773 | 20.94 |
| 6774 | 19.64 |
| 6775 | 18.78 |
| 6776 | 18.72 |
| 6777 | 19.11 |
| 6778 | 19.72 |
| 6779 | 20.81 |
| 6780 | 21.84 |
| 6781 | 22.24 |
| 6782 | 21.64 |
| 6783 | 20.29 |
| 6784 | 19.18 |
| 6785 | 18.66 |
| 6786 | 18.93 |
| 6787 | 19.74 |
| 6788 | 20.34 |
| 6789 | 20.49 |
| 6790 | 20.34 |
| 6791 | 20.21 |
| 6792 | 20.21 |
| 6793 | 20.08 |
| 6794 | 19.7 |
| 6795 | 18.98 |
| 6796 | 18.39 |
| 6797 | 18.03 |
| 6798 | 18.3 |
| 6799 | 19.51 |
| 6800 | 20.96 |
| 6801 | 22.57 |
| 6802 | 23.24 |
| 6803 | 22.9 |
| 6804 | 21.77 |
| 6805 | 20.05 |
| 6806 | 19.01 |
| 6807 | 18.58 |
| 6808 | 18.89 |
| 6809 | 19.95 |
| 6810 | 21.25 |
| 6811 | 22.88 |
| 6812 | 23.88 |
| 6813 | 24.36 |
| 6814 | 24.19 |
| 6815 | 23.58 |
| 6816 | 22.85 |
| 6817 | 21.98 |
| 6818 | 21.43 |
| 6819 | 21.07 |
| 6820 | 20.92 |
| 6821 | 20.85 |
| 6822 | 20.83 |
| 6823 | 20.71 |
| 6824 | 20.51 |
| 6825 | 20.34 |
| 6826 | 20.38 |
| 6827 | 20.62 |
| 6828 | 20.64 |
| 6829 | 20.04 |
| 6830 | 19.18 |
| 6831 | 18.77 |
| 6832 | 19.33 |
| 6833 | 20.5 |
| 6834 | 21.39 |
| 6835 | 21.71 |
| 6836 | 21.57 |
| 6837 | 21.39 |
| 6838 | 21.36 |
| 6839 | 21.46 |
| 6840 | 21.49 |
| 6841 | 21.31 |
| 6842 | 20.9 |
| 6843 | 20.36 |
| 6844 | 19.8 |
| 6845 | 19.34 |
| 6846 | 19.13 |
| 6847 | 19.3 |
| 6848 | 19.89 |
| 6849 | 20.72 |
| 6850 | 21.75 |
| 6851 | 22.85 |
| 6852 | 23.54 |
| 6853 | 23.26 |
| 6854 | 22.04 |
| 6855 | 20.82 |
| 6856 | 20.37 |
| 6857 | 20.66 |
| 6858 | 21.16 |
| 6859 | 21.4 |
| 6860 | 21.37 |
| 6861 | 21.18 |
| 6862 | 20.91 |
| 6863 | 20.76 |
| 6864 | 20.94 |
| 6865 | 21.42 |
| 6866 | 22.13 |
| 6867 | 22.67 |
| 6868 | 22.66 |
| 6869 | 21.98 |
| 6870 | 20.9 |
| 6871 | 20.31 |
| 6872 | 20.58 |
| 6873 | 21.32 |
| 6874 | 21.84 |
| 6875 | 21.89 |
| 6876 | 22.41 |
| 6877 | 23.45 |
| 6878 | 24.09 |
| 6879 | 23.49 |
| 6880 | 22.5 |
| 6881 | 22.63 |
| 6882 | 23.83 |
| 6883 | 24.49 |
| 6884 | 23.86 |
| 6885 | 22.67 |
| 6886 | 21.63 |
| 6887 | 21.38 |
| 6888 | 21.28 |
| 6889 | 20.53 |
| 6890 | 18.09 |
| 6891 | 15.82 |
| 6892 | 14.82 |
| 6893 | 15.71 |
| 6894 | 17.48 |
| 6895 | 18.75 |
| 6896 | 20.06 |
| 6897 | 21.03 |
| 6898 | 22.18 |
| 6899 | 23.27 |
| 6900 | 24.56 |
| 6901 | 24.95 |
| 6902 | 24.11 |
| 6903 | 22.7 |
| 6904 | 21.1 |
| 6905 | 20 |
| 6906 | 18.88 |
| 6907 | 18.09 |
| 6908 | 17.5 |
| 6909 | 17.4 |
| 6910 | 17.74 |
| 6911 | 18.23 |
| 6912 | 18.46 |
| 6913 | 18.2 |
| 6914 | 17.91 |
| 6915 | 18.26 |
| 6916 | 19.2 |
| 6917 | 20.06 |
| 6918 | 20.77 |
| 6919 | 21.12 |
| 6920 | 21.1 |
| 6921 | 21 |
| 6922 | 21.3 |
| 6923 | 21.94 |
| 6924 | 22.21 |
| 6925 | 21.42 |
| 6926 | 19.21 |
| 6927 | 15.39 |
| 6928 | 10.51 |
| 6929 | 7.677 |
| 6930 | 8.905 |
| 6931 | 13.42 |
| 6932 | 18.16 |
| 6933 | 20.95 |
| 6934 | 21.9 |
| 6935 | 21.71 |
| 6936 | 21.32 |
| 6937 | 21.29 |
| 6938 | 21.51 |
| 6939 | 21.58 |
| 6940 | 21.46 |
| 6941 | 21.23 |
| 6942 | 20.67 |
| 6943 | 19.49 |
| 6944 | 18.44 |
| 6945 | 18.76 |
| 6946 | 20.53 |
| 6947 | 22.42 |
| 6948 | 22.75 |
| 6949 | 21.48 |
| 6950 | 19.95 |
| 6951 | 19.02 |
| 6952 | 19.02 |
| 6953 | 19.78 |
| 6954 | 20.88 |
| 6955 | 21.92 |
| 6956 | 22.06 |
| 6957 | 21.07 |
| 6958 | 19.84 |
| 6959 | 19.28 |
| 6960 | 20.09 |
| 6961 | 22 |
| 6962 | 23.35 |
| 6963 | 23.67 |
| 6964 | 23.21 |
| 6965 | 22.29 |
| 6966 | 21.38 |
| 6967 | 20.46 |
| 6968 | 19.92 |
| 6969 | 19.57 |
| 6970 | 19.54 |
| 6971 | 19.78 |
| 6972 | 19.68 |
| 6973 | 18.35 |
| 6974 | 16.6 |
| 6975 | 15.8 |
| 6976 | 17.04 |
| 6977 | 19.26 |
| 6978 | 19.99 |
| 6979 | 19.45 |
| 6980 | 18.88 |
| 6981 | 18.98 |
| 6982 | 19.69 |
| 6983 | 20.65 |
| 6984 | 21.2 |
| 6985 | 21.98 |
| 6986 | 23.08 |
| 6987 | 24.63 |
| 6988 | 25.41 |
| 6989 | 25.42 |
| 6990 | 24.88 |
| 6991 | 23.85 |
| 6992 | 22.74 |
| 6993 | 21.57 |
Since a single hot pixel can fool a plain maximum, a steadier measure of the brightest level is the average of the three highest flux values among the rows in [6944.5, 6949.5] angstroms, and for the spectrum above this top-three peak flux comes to 22.2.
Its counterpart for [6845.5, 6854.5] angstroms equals 23.2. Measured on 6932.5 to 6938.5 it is 21.7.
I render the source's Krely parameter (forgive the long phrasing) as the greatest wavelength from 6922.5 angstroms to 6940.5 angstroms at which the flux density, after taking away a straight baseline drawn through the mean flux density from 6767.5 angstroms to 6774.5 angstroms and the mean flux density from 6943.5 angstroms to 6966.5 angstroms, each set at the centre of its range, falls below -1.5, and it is 6932 angstroms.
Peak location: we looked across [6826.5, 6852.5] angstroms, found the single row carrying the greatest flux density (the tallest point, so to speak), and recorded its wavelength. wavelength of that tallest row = 6852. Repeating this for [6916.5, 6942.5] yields 6924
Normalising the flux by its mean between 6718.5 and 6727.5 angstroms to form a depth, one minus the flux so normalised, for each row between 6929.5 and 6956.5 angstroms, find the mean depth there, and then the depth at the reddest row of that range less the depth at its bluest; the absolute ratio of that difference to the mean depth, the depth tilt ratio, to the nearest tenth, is 4.9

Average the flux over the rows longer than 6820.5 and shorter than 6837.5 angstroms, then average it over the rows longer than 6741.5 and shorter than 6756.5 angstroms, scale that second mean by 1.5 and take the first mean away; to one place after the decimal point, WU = 10.0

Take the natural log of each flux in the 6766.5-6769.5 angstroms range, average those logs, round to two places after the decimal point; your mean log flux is 3.18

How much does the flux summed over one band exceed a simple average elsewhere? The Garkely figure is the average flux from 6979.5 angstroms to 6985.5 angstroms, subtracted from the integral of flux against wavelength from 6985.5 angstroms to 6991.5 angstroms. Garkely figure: 127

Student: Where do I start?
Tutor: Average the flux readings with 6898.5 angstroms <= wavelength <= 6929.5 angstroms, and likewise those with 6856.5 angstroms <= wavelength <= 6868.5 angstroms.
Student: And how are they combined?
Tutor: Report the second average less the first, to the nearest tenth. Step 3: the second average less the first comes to 1.9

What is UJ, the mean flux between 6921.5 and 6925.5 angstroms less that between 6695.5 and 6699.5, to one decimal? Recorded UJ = 2.5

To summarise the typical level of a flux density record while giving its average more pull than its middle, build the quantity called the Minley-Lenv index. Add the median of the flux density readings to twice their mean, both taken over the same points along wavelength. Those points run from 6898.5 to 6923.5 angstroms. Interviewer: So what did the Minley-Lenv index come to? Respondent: 60.7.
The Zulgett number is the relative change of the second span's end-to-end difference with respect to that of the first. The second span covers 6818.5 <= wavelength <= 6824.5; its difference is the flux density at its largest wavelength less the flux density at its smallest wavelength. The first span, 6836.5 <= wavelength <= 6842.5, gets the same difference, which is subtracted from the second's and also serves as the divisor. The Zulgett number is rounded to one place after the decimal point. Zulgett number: 0.1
